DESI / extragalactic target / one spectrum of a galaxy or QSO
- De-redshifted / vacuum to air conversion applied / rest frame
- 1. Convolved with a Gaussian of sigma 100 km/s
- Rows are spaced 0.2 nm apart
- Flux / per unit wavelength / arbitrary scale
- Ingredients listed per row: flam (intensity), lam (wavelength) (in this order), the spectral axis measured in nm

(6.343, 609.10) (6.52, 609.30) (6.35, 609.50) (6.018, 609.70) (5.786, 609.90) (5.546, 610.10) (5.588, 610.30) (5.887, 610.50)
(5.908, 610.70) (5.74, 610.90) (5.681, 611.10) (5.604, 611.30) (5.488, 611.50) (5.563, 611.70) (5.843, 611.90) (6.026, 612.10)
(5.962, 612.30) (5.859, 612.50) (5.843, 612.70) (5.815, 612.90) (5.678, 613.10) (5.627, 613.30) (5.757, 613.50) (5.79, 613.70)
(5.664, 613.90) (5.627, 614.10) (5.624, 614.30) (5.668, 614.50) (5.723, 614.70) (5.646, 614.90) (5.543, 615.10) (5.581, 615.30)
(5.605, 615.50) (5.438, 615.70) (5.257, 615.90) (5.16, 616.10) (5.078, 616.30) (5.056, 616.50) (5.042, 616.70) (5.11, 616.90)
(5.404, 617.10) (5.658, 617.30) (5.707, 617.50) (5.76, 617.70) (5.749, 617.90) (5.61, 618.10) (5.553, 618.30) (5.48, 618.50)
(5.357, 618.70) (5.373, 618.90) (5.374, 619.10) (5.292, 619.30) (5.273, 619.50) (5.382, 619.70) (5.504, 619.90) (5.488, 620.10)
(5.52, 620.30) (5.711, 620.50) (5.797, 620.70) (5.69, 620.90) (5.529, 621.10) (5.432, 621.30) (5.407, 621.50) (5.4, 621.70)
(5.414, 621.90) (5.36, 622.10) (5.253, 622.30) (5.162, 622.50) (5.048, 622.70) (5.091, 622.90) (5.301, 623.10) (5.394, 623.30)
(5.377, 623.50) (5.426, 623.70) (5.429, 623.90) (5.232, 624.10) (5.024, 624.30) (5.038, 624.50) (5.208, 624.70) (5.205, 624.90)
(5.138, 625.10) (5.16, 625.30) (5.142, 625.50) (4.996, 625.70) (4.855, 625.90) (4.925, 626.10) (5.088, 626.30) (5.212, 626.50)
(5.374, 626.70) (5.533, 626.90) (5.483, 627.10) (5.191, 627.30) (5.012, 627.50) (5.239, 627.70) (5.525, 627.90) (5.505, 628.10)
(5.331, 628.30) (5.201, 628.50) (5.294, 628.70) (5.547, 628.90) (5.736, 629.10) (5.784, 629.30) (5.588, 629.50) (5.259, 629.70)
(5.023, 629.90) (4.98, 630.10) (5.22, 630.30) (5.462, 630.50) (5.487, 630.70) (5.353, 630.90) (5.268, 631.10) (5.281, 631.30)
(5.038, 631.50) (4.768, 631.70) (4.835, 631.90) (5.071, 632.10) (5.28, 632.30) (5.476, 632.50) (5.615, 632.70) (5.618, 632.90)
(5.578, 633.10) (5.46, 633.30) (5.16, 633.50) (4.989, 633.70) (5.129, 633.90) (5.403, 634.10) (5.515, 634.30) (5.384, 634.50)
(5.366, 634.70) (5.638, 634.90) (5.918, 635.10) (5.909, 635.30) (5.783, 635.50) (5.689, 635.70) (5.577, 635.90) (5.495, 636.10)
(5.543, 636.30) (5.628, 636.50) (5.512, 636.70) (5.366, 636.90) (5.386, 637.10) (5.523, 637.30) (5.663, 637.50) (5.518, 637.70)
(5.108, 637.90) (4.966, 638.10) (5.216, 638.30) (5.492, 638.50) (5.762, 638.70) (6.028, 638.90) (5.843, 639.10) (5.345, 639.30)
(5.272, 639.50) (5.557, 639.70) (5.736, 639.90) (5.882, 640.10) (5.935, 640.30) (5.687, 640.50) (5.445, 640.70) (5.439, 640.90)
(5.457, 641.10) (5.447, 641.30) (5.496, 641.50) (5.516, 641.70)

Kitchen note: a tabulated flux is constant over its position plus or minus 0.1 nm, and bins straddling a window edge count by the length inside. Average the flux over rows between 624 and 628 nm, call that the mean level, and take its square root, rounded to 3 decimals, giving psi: 2.276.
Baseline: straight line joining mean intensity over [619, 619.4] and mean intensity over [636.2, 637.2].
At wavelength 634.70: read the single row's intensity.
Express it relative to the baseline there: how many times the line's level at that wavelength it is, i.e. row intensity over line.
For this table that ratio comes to 0.98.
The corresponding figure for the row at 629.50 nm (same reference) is 1.03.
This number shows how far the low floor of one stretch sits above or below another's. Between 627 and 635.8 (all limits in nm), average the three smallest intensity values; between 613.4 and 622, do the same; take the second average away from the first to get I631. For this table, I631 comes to -0.2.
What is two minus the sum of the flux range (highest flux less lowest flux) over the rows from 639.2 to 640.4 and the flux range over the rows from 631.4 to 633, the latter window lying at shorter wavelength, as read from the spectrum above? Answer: 0.5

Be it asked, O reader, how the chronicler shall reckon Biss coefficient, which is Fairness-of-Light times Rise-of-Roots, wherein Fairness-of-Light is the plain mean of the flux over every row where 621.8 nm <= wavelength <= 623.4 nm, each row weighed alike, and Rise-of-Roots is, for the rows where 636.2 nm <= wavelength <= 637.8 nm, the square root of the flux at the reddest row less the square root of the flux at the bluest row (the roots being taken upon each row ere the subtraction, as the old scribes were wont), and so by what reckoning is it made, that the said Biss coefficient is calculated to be 0.0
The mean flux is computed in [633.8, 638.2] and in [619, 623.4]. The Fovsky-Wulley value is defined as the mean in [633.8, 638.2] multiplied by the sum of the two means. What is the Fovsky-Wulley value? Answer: 60.0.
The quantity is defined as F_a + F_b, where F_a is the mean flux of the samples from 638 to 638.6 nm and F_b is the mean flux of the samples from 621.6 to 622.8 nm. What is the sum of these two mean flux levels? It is 10.5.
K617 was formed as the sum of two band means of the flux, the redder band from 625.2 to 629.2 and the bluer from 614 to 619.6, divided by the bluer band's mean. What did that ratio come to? 1.97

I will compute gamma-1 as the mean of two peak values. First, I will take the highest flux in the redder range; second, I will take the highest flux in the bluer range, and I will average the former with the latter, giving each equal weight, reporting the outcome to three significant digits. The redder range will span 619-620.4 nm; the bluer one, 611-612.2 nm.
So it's 5.77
